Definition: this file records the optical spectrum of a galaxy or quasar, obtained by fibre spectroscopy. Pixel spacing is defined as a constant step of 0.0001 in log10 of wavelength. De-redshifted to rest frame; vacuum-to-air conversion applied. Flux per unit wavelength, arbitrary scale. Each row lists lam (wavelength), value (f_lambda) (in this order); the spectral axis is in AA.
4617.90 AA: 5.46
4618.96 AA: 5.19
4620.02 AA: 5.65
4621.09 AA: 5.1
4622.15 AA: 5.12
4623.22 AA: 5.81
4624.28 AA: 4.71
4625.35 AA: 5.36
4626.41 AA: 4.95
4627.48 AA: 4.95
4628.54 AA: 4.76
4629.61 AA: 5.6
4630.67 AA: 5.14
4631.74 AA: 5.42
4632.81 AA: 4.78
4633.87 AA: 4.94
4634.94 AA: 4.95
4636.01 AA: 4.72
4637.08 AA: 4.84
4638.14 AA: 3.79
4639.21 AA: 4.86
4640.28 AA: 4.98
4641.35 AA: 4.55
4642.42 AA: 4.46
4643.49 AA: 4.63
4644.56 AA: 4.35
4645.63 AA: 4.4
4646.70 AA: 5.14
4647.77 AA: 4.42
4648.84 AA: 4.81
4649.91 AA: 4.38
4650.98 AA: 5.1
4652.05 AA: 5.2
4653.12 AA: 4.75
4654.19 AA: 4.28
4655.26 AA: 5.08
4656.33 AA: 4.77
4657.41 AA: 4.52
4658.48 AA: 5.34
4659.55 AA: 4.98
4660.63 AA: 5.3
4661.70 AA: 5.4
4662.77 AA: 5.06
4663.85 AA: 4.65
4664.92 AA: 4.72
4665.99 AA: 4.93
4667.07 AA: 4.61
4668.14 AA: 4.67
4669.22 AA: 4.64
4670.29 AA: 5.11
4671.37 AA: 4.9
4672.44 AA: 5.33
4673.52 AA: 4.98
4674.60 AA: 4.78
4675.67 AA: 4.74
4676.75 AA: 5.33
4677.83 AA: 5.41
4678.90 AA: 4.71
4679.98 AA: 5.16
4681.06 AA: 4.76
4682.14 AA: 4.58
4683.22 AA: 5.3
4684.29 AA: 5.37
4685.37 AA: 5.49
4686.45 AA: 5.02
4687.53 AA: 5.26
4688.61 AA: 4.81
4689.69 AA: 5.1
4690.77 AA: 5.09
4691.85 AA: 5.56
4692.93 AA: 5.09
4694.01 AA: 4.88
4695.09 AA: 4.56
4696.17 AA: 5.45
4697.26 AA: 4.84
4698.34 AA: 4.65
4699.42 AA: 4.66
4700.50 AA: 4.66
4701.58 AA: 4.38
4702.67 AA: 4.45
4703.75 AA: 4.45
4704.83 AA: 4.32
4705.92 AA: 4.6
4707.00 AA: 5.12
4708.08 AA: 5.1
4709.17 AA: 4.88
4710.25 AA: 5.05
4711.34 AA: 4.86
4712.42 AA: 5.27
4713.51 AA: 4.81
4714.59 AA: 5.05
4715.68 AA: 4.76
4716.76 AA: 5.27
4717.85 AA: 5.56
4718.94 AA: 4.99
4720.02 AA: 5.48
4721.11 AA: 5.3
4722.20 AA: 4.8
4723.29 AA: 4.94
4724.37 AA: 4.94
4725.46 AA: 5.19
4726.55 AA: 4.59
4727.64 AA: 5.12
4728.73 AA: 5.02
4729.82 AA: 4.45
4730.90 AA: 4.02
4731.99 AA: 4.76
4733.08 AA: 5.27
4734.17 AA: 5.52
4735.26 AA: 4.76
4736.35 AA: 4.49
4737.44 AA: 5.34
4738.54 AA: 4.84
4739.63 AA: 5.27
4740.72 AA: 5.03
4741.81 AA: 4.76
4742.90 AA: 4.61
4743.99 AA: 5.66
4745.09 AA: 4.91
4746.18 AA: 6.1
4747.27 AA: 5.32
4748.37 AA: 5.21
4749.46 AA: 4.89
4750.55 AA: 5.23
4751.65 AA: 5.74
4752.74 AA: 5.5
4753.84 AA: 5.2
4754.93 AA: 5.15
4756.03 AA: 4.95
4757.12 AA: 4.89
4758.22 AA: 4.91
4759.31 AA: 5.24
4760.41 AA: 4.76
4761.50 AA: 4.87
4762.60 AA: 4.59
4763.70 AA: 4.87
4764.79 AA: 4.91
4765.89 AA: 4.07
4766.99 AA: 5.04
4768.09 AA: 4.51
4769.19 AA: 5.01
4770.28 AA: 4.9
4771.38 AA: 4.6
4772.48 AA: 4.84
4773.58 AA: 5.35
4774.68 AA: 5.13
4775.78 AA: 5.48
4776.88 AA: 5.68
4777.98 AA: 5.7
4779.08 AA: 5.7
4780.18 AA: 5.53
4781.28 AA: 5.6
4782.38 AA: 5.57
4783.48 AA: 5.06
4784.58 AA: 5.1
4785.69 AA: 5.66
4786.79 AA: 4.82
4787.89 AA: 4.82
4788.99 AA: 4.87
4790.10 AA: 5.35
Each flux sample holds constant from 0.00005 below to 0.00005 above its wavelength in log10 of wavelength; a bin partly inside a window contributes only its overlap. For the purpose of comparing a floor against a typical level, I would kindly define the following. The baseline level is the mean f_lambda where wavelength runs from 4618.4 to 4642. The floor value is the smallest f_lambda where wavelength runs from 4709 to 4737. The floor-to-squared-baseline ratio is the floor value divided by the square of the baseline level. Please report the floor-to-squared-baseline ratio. 0.160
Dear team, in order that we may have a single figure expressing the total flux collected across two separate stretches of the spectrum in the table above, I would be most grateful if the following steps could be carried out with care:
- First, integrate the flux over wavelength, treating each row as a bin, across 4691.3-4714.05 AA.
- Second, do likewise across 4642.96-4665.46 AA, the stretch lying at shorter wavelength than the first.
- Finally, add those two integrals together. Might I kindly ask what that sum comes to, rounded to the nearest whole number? 219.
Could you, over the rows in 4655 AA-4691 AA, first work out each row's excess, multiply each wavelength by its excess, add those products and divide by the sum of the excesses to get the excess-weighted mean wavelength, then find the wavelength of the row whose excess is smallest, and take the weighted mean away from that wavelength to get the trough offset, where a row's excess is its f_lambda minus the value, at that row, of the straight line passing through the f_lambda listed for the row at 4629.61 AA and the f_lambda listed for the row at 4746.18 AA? 9.3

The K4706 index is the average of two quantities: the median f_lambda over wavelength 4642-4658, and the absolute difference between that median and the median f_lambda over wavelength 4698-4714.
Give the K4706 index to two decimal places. 2.33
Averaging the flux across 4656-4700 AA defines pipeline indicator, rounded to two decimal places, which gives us 4.99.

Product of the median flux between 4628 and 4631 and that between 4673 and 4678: 25.6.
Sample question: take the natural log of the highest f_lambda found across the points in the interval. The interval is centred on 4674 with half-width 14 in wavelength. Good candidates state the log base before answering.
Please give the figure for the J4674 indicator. 1.70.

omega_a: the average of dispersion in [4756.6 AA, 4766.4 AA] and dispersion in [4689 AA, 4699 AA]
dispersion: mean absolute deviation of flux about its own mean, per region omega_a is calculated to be 0.24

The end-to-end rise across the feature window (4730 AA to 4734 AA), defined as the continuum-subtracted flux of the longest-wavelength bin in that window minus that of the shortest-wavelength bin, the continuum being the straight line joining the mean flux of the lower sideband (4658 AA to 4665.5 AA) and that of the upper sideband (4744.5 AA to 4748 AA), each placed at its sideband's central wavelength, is 1.24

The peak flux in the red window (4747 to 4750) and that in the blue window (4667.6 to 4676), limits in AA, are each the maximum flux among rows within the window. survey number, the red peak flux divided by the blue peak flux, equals 1.00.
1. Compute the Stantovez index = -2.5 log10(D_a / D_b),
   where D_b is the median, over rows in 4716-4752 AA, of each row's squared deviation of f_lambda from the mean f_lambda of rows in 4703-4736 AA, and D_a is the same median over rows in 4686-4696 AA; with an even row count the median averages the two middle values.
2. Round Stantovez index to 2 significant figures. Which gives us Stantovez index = 1.7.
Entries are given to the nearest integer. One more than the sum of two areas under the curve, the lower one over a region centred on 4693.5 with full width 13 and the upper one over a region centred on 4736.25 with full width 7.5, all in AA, 104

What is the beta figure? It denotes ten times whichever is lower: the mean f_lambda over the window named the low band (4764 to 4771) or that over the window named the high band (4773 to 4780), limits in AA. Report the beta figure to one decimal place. 47.4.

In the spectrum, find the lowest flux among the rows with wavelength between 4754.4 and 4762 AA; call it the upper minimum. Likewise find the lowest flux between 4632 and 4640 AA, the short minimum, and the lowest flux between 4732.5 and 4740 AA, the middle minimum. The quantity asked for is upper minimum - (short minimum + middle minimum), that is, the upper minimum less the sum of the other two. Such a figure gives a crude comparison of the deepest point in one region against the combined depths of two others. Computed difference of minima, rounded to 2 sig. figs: -3.5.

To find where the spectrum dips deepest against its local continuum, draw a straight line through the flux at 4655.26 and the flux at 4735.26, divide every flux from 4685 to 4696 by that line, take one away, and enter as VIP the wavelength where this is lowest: 4695.09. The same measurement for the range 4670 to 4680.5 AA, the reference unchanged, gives 4678.90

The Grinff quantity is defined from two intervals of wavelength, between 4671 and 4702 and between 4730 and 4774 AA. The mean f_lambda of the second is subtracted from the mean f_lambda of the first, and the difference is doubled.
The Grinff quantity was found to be 0.0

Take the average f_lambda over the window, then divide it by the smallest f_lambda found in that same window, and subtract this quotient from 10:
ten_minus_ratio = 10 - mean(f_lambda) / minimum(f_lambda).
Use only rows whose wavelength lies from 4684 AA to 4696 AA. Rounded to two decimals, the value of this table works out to 8.88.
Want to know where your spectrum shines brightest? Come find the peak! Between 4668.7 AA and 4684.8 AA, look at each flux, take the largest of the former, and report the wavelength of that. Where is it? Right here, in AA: 4677.83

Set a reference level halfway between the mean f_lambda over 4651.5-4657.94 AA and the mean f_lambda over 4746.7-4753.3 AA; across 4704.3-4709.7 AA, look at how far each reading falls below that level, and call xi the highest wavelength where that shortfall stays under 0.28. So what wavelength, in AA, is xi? 4709.17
